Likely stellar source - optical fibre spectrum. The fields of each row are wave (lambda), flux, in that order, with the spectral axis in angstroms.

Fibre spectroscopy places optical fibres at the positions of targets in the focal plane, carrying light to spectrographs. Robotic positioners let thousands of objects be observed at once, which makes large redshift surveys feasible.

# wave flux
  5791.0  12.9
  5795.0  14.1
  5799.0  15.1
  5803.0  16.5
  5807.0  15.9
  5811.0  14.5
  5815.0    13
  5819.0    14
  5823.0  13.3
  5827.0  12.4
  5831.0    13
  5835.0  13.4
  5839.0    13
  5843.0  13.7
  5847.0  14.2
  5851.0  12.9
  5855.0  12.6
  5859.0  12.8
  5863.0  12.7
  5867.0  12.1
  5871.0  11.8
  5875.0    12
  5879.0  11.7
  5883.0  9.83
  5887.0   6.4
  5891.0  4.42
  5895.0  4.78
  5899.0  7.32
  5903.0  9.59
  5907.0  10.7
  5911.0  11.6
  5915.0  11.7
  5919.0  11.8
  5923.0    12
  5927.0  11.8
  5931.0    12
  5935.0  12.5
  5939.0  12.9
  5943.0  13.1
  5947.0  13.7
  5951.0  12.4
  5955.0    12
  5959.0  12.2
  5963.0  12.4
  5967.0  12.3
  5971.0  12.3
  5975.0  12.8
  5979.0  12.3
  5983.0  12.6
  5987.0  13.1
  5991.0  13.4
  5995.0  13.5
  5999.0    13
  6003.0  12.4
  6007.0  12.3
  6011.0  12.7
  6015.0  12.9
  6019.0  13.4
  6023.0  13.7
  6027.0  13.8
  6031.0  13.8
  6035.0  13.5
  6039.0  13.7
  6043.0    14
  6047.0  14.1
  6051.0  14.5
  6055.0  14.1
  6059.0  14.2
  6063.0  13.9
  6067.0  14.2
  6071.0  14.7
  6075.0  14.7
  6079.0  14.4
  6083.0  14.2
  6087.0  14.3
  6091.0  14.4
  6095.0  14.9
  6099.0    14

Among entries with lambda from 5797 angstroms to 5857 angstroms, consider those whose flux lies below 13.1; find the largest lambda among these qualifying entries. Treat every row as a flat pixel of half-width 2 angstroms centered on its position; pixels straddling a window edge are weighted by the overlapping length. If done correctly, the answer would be 5855.0 angstroms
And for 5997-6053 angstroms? 6015.0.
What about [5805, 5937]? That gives 5935.0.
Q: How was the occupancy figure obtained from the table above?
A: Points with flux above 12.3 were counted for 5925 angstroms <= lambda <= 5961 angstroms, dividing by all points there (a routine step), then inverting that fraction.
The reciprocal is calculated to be 1.8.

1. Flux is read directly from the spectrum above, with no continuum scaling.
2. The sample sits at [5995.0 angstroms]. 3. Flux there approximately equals 13.5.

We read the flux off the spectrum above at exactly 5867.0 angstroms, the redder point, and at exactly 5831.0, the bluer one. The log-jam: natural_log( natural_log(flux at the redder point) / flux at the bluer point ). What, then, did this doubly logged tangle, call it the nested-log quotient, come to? -1.65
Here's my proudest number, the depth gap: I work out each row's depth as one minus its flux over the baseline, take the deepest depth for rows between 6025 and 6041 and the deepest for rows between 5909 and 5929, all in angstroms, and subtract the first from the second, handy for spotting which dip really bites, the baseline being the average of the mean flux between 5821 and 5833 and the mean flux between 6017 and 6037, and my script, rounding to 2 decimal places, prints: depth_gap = 0.14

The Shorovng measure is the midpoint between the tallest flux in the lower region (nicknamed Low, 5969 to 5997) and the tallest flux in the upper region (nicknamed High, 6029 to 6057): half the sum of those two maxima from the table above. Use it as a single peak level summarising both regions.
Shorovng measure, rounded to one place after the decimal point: 14.0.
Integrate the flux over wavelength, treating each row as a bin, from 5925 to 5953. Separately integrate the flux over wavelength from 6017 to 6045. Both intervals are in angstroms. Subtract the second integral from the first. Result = -30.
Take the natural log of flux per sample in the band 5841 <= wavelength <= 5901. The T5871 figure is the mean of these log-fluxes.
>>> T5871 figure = 2.30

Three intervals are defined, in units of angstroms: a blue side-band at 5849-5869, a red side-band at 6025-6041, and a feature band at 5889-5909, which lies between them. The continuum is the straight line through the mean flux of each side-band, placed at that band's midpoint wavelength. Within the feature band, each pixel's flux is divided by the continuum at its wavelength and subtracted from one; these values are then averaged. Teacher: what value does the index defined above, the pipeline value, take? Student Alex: 0.43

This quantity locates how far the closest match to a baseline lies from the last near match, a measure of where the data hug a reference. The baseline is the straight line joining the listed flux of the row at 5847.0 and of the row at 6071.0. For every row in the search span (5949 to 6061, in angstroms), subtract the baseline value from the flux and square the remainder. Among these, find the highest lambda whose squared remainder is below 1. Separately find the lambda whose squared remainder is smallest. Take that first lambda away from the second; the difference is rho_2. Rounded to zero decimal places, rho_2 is -8 angstroms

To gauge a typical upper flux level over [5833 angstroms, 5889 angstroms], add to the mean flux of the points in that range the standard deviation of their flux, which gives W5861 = 14.0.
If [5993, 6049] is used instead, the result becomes 13.9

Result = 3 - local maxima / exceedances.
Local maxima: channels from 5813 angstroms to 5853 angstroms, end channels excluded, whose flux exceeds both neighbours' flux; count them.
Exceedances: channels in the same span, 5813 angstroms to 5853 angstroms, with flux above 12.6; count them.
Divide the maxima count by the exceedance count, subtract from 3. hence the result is 2.67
